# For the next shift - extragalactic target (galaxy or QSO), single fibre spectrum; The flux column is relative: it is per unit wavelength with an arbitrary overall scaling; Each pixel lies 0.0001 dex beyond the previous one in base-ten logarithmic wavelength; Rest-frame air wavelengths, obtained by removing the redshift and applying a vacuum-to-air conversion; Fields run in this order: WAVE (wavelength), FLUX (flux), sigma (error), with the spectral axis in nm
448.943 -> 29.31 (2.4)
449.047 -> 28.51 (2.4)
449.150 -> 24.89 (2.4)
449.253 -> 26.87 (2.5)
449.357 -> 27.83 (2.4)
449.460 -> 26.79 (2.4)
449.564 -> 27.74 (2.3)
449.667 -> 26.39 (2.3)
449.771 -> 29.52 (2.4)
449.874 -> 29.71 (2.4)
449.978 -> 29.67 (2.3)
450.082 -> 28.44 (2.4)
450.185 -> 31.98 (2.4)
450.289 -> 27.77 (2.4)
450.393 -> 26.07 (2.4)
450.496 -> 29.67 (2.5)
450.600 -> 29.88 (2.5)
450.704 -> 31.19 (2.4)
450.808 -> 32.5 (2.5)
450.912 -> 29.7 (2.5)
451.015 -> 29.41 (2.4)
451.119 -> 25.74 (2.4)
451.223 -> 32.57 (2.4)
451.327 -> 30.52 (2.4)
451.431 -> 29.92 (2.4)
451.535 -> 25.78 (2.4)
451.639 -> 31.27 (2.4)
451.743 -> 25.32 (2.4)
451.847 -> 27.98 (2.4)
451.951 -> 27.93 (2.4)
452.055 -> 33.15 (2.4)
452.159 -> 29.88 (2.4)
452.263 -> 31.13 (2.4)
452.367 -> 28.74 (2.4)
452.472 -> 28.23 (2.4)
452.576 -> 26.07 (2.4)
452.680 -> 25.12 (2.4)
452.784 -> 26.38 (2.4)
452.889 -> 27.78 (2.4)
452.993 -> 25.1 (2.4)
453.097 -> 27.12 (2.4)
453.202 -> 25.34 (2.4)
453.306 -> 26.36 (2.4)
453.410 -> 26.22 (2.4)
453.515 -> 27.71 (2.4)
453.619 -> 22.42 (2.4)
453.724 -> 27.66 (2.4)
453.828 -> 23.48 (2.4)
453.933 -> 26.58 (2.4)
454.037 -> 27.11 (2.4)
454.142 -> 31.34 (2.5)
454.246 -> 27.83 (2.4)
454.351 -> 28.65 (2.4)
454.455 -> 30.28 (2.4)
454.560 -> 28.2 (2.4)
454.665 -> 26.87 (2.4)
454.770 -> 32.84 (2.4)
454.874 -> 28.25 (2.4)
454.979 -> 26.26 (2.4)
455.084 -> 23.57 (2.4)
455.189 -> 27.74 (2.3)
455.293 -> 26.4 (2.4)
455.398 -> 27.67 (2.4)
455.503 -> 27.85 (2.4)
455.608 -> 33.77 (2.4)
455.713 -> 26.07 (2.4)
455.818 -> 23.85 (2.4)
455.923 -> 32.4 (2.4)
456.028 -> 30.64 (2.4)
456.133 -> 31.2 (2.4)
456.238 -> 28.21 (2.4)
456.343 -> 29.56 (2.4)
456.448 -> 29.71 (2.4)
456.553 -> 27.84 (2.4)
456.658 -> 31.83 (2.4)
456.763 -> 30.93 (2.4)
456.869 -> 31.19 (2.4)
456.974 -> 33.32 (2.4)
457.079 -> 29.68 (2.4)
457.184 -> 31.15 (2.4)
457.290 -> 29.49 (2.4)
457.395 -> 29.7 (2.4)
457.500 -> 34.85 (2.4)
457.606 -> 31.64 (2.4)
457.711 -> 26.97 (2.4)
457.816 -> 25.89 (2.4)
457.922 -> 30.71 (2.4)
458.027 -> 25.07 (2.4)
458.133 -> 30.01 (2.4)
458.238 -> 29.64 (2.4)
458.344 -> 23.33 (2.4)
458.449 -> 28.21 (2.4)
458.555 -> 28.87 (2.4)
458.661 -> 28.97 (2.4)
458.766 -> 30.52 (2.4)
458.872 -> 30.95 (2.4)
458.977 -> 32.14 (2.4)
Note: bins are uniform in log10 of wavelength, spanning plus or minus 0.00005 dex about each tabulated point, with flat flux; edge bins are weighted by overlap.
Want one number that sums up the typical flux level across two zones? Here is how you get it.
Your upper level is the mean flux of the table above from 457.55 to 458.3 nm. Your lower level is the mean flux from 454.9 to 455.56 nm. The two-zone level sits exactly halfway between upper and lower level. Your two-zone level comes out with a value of 27.6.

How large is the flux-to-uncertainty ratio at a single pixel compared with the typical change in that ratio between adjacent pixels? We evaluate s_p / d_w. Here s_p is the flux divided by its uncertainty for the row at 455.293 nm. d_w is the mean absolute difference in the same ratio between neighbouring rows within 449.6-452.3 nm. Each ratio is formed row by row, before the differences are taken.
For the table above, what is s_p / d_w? 10.1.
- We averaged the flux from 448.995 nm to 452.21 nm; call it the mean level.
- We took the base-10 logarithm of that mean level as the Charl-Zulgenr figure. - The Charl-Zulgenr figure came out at 1.46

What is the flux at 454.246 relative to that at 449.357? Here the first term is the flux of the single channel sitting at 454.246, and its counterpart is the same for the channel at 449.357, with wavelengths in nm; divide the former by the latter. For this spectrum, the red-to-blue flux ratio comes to 1.00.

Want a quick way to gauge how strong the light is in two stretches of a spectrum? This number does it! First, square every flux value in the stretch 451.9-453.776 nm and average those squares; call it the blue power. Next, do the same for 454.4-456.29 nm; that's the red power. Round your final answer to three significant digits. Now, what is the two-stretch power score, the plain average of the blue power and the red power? 785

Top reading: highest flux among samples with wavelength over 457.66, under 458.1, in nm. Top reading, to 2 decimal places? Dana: 30.71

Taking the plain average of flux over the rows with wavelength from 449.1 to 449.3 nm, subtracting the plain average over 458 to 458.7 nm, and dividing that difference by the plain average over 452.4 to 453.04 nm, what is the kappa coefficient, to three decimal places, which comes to -0.070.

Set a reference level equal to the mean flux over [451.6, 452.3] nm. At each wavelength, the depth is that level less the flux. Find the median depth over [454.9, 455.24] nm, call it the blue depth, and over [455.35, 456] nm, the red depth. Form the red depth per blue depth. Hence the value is 0.5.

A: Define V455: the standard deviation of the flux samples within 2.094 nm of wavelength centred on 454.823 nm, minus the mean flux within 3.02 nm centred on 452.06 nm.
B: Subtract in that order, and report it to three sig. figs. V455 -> -25.7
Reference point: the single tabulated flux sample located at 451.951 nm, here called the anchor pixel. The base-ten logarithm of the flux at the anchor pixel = 1.45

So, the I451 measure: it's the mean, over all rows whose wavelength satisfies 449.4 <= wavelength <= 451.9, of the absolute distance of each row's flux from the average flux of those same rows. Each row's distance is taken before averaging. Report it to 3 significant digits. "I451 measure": 1.82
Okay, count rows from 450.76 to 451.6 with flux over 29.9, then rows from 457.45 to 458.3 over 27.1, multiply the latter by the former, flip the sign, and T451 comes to -20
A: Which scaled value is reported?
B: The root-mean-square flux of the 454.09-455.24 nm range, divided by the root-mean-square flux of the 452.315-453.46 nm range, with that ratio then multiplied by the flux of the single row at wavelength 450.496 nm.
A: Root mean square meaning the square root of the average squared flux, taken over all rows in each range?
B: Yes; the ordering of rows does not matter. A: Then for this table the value 31.7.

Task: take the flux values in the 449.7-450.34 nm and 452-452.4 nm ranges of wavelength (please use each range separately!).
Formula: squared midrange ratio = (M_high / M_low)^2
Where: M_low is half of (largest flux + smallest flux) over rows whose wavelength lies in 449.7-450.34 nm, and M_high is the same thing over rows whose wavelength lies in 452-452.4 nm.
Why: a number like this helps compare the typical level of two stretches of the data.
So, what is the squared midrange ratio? 1.07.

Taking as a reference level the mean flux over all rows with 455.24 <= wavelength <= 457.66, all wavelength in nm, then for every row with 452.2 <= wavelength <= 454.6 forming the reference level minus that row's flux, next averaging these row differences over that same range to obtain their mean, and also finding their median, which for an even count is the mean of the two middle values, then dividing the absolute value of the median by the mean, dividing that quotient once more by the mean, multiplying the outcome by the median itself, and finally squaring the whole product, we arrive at 1.1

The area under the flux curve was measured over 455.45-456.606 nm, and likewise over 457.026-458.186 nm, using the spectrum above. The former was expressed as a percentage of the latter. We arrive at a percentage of 98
